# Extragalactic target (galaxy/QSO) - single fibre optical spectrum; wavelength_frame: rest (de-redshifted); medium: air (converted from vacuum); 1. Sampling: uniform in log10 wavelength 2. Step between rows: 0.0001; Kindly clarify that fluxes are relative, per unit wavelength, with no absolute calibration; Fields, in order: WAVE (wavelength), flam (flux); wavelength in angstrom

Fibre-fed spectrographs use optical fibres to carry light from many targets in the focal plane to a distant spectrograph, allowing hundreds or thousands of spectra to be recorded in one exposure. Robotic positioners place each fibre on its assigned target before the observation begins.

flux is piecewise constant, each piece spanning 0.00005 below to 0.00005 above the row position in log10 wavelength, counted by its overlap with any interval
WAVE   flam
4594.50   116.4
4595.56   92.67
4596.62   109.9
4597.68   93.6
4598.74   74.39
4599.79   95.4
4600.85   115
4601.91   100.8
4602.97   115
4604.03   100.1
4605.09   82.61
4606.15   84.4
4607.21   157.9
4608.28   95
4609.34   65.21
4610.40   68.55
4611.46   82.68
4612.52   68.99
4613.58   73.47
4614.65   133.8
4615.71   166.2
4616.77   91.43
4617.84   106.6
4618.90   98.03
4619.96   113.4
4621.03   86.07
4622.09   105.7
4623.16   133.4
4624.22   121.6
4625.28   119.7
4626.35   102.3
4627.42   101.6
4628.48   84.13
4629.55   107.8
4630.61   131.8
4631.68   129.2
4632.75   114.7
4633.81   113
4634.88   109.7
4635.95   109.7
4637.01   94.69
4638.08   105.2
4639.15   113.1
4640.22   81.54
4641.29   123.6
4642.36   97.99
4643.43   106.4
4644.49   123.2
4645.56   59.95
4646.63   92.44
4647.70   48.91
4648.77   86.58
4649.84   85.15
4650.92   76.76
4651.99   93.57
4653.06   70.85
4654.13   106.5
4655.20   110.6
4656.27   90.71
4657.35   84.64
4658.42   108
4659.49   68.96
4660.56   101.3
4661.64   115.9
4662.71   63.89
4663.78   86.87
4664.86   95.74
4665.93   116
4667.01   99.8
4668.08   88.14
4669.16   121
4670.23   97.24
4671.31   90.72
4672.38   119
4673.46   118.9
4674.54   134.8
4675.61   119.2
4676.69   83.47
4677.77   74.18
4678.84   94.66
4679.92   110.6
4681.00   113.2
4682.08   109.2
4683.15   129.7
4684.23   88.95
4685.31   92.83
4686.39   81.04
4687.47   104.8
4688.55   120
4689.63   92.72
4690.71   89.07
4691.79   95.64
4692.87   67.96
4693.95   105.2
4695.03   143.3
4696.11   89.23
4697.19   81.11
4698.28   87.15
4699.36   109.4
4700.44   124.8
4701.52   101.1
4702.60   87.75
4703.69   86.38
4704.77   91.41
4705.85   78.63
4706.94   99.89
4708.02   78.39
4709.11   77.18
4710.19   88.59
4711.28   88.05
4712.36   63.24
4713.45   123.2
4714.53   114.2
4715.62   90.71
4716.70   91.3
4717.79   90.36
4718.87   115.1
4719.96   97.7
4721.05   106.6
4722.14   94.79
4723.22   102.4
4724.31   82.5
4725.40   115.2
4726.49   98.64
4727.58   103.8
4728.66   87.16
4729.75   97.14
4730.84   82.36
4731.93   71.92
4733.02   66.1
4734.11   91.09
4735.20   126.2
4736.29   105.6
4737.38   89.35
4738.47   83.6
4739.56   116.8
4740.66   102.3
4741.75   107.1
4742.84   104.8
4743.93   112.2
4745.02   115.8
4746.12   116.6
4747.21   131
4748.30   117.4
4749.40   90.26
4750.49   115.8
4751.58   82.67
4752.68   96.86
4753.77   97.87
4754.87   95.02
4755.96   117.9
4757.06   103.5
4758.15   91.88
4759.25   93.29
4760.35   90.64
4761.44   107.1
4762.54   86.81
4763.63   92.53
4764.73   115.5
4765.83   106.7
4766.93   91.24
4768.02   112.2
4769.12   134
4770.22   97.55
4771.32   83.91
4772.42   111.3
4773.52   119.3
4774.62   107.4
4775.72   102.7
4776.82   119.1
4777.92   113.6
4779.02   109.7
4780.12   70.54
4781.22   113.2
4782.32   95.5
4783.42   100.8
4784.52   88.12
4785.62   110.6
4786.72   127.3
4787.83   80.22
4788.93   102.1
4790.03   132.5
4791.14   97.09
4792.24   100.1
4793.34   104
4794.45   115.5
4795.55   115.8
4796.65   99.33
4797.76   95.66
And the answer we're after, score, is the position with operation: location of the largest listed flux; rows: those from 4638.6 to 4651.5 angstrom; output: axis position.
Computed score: 4641.29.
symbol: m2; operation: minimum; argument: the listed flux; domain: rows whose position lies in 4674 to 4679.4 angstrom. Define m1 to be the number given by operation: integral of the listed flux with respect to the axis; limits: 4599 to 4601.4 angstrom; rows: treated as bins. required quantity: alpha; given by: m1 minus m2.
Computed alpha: 171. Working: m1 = 245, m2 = 74.18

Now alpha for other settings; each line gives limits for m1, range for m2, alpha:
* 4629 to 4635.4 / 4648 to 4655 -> 682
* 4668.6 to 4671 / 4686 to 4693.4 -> 189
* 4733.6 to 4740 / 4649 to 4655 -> 582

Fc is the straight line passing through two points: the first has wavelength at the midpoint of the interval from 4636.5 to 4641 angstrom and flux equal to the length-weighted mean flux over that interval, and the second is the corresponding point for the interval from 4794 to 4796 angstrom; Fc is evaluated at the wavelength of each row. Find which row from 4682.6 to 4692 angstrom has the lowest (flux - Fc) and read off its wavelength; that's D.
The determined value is 4686.39 angstrom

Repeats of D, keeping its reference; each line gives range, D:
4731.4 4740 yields 4733.02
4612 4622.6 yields 4612.52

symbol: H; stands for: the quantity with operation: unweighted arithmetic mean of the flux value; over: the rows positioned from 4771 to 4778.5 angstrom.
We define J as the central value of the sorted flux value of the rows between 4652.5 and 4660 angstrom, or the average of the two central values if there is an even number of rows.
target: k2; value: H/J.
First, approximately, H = 108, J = 91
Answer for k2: 1.19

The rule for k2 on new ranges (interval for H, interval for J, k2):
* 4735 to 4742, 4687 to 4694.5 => 1.09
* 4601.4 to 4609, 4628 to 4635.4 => 0.93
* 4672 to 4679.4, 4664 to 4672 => 1.09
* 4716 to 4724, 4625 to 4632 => 0.93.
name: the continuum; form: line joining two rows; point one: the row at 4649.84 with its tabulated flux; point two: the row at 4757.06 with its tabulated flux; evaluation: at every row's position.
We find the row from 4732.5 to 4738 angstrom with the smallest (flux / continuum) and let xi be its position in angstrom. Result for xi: 4733.02 angstrom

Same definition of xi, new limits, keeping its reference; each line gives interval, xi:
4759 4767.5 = 4762.54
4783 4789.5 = 4787.83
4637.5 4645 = 4640.22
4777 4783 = 4780.12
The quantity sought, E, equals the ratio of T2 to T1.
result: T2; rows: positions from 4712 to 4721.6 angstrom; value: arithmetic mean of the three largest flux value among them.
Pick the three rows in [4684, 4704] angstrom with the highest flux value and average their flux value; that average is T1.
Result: 0.91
